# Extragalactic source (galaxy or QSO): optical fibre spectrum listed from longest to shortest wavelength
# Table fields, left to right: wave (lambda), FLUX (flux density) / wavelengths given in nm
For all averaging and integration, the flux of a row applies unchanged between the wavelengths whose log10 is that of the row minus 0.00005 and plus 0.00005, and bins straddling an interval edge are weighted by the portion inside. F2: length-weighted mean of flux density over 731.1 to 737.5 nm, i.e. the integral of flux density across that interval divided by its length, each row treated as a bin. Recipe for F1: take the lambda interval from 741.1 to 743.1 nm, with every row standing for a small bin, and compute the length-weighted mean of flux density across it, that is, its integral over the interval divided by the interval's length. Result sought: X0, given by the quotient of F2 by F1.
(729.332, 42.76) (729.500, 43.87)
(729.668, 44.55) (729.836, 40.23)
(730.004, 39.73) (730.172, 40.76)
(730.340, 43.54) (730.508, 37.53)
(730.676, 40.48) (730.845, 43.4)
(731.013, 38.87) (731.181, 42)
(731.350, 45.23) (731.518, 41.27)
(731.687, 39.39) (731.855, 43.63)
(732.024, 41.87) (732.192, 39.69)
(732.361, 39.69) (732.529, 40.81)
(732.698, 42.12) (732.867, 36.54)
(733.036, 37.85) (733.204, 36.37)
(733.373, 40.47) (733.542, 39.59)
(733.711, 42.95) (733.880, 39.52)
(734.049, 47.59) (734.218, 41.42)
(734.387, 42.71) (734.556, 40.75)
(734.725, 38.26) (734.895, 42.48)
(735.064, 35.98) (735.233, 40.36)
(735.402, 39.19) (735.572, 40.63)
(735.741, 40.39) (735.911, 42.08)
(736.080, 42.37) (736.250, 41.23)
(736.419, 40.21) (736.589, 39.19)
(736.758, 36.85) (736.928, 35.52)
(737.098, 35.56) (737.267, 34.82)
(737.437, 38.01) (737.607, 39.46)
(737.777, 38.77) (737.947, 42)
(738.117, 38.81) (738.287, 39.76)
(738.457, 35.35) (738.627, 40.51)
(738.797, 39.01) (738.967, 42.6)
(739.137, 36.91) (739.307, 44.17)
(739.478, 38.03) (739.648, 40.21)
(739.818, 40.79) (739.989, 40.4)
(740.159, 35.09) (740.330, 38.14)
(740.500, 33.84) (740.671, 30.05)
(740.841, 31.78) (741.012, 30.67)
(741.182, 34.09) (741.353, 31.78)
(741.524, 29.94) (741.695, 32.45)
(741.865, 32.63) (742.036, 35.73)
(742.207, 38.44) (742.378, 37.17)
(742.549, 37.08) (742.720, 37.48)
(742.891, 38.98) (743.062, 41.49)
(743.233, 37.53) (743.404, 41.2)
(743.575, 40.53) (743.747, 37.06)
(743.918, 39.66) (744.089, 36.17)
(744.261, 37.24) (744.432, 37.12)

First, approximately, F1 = 35.5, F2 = 40.1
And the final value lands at 1.13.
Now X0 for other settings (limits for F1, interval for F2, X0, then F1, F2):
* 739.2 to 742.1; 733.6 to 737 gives 1.15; 35.3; 40.5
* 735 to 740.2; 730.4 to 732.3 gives 1.05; 39.2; 41.2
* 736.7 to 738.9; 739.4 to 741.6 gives 0.92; 38.1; 35.0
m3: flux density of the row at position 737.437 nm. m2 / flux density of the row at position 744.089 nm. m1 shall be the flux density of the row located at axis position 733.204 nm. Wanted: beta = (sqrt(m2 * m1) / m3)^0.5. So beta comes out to 0.98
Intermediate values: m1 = 36.37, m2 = 36.17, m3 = 38.01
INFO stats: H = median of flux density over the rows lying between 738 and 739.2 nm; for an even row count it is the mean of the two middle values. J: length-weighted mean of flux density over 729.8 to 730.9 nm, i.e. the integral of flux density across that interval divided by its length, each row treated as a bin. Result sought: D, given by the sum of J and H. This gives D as 80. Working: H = 39.0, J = 41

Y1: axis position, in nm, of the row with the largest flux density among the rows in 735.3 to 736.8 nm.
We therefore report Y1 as 736.080 nm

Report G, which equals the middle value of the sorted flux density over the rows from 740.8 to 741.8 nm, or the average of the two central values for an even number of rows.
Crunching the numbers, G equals 31.8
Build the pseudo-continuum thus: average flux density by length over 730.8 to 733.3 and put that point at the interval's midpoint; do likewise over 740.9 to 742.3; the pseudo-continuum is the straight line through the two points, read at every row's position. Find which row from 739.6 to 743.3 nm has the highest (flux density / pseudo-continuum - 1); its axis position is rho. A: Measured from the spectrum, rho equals 743.062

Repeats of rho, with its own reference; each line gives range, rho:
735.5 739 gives 738.967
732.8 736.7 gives 734.049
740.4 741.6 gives 741.182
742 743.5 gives 743.404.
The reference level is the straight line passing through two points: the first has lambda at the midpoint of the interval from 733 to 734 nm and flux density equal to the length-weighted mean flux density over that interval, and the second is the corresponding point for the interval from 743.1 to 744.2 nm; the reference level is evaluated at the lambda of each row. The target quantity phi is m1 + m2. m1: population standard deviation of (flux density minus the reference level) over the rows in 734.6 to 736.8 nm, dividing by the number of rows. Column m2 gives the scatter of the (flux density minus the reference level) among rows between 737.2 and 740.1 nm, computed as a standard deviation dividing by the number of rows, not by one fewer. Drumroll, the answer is 4.3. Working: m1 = 1.94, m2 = 2.38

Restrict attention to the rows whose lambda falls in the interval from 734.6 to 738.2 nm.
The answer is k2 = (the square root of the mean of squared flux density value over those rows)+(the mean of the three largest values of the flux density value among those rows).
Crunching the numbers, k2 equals 81.5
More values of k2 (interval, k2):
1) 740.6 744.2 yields 77.1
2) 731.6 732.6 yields 83.0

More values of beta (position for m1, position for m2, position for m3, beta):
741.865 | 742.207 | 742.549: 0.98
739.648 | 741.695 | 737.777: 0.97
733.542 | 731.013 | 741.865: 1.10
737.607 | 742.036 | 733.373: 0.96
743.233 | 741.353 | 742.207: 0.95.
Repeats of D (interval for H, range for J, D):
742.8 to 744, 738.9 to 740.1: 80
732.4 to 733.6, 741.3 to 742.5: 74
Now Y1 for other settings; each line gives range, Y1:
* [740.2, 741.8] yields 740.330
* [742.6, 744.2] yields 743.062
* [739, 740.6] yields 739.307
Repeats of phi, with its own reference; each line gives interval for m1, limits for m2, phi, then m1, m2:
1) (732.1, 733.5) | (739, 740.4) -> 4.5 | 1.93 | 2.59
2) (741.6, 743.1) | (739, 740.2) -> 5.5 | 2.78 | 2.74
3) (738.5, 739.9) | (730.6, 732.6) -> 4.1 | 2.21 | 1.85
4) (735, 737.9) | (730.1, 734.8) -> 4.8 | 2.27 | 2.50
